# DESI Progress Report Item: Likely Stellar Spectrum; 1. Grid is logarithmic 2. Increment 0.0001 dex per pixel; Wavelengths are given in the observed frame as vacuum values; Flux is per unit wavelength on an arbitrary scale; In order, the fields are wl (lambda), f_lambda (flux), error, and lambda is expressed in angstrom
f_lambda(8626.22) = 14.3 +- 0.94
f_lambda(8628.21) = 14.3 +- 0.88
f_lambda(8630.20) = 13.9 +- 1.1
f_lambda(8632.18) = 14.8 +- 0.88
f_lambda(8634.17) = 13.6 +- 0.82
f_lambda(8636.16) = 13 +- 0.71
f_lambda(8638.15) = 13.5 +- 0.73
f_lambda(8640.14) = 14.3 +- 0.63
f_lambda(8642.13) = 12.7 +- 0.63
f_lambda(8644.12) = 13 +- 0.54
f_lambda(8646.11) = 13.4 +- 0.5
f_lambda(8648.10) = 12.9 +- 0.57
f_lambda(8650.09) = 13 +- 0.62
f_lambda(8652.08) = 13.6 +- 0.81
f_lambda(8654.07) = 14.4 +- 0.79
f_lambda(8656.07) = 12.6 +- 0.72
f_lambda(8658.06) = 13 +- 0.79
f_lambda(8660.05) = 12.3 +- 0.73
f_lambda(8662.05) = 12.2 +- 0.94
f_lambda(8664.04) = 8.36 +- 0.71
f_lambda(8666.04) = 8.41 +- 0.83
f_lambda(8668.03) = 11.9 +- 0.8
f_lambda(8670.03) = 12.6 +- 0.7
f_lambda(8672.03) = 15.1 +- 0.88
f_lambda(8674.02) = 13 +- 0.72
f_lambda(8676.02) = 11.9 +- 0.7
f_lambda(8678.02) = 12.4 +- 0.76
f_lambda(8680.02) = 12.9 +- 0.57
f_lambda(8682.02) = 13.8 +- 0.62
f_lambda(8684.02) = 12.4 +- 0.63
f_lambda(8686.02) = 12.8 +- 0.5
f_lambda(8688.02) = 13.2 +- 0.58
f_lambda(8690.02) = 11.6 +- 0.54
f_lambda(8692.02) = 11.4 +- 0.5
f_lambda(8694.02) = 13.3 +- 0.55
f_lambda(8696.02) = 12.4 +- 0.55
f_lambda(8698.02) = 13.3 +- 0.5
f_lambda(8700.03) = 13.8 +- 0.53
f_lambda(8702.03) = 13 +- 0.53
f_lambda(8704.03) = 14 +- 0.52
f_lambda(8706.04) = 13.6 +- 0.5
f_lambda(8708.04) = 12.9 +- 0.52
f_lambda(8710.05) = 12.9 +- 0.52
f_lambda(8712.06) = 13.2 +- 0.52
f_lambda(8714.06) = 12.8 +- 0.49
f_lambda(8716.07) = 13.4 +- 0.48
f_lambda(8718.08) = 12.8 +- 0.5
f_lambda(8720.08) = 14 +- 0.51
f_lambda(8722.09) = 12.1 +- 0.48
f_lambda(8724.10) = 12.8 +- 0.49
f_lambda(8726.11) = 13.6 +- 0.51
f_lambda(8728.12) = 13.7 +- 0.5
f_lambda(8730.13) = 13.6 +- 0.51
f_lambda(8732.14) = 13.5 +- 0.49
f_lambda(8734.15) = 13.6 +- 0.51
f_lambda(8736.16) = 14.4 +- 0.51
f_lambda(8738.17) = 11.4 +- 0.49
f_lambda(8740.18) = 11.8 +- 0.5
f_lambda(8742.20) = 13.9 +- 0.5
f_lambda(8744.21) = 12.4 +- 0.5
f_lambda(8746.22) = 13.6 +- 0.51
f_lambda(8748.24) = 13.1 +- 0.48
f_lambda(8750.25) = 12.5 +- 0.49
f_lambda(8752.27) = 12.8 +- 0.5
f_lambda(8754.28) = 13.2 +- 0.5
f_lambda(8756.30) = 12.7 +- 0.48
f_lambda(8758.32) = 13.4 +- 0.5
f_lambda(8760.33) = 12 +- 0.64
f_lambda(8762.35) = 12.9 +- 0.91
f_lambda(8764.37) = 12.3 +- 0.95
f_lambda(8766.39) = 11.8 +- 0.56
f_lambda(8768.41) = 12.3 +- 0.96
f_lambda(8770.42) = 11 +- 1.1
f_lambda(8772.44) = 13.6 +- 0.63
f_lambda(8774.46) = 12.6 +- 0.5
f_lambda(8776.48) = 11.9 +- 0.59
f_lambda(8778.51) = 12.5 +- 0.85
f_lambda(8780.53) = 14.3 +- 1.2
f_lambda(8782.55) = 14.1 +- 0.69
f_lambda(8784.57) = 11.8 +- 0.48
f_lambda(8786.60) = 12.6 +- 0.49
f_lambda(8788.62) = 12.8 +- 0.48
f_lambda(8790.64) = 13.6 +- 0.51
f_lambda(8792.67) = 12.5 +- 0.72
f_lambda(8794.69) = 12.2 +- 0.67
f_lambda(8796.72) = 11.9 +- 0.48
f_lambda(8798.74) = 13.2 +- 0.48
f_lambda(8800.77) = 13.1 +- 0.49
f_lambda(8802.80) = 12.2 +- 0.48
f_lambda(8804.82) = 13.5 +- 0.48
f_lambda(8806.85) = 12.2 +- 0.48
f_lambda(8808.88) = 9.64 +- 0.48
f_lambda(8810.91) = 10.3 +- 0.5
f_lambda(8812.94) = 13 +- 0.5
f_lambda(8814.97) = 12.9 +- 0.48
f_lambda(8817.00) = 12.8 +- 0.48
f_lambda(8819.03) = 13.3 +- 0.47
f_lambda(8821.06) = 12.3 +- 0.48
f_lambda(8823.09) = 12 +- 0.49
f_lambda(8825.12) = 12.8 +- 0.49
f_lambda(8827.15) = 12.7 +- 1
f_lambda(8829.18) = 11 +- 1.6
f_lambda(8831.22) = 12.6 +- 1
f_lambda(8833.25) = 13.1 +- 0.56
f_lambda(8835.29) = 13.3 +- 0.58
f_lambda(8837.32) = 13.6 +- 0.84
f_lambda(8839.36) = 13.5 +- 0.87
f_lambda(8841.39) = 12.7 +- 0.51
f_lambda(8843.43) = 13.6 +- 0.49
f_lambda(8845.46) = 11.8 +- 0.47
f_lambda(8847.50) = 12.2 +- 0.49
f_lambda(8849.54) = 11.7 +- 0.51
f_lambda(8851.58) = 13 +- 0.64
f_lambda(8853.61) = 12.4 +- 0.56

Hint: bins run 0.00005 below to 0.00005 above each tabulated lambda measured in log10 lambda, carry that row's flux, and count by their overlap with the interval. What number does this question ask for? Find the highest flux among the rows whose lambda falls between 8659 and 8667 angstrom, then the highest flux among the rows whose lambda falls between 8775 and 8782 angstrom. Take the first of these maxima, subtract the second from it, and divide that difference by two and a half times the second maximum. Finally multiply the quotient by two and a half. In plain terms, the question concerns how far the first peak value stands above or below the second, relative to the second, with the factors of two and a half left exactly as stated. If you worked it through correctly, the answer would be -0.14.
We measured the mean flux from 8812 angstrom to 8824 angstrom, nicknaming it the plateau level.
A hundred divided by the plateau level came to 7.86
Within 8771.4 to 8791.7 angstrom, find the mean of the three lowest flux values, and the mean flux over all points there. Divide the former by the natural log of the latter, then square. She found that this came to 22.2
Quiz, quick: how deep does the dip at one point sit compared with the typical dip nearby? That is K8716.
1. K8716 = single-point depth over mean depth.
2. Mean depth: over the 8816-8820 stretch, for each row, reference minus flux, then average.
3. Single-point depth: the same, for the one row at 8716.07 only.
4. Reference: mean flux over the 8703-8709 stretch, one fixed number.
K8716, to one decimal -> 0.2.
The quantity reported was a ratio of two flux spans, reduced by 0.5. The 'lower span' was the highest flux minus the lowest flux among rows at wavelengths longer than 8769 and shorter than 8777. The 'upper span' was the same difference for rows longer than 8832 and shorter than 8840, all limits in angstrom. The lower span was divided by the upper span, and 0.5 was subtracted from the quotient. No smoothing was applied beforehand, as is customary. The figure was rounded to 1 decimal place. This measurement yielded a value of 4.7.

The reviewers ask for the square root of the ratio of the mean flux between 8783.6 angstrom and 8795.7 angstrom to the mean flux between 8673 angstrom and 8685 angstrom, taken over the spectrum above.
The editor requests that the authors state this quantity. 0.99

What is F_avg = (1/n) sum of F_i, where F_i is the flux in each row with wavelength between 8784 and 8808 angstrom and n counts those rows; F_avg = 12.6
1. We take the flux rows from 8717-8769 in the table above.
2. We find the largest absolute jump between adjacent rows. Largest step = 3.00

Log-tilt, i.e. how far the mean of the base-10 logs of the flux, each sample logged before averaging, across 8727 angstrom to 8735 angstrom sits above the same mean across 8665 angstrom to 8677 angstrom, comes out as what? 0.06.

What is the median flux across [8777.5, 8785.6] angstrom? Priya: 13.30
